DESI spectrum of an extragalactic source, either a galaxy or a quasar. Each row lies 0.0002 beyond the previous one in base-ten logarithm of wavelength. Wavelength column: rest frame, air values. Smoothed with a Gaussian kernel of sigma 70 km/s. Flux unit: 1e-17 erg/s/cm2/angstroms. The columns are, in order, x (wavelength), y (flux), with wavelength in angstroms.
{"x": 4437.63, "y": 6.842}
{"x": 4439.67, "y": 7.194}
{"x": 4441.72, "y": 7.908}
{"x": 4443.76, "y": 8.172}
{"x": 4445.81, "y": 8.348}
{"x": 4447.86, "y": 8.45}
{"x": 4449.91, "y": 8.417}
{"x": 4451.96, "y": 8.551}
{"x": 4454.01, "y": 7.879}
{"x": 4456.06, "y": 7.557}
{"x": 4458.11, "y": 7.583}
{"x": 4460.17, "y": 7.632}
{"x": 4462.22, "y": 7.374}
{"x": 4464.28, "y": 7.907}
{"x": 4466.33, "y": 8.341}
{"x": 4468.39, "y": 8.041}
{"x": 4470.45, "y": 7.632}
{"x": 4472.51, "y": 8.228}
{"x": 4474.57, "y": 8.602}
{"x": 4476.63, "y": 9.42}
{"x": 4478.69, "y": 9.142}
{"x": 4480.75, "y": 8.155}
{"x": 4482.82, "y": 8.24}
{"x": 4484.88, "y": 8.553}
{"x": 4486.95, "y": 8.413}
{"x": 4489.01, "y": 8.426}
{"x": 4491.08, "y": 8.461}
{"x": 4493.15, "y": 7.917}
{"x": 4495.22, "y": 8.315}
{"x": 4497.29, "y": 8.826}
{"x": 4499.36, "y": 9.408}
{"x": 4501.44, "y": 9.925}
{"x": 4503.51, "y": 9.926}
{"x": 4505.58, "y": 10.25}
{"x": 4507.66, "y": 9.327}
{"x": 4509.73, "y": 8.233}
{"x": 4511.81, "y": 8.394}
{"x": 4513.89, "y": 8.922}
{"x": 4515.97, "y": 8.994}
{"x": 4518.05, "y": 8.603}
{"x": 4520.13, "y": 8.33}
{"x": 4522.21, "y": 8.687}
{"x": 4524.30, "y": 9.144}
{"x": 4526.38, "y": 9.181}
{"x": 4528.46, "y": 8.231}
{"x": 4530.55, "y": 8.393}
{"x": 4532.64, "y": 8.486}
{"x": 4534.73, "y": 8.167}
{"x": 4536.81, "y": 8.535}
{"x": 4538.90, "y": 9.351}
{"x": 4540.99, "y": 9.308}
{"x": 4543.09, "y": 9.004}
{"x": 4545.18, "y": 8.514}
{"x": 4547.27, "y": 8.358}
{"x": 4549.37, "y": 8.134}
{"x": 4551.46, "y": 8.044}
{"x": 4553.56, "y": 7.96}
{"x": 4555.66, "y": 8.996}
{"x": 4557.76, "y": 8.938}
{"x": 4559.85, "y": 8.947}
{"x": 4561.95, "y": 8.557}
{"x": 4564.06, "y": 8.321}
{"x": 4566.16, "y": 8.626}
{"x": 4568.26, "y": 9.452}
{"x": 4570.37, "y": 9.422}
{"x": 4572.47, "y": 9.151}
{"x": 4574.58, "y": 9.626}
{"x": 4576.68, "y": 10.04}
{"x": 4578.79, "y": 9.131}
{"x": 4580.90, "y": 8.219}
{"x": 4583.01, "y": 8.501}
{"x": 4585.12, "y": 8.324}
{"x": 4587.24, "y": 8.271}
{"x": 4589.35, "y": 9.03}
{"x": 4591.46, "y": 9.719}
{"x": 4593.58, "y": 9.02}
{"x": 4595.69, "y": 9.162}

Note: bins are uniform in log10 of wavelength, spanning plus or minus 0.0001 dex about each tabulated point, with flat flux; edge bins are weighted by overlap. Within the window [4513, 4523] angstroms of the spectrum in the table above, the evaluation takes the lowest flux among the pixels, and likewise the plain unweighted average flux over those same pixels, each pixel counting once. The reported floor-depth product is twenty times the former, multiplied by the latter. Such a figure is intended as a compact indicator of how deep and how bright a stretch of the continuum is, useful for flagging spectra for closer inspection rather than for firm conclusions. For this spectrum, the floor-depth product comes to 1451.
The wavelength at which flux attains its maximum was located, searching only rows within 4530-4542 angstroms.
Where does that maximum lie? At 4538.90 angstroms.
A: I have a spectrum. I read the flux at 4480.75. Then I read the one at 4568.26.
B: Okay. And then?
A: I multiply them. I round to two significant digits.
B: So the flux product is 77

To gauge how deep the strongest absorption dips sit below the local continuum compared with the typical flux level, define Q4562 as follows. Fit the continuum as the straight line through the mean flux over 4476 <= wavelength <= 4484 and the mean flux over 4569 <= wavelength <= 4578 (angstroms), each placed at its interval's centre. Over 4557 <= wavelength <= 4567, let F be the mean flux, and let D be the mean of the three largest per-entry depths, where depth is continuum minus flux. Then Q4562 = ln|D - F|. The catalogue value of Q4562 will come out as 2.04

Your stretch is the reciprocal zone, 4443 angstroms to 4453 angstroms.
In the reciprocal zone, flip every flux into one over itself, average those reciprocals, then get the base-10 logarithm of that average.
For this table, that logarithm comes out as -0.924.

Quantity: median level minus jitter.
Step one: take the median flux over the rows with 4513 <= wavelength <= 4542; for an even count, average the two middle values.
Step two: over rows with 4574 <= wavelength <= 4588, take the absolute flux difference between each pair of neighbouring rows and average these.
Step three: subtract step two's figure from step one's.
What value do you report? 8.187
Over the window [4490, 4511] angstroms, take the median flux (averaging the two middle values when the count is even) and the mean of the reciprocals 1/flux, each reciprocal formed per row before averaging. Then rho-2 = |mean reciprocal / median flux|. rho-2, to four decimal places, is 0.0123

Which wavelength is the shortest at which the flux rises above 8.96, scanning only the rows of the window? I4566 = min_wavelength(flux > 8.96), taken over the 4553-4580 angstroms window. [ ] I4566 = 4555.66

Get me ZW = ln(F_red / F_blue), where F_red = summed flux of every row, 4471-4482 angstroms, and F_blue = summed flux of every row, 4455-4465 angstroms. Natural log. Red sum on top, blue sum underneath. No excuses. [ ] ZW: 0.13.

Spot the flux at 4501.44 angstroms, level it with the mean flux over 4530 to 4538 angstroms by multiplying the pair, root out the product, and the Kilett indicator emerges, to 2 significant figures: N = 9.1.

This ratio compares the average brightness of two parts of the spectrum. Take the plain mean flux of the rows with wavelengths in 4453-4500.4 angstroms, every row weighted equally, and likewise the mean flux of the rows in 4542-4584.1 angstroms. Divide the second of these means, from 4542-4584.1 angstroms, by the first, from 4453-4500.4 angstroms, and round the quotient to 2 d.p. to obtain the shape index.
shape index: 1.06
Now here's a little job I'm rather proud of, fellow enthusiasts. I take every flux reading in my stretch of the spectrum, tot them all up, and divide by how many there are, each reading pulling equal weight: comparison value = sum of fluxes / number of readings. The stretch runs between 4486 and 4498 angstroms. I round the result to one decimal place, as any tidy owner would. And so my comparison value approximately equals 8.4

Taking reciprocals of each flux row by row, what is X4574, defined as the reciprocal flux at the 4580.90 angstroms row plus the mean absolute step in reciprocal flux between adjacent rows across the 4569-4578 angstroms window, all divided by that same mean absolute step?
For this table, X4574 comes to 29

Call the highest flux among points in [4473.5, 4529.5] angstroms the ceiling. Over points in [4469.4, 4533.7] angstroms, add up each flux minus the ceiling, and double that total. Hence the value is -94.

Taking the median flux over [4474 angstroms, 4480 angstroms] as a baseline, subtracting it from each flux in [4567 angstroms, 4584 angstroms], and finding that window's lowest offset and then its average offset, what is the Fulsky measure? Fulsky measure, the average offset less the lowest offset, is 0.97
